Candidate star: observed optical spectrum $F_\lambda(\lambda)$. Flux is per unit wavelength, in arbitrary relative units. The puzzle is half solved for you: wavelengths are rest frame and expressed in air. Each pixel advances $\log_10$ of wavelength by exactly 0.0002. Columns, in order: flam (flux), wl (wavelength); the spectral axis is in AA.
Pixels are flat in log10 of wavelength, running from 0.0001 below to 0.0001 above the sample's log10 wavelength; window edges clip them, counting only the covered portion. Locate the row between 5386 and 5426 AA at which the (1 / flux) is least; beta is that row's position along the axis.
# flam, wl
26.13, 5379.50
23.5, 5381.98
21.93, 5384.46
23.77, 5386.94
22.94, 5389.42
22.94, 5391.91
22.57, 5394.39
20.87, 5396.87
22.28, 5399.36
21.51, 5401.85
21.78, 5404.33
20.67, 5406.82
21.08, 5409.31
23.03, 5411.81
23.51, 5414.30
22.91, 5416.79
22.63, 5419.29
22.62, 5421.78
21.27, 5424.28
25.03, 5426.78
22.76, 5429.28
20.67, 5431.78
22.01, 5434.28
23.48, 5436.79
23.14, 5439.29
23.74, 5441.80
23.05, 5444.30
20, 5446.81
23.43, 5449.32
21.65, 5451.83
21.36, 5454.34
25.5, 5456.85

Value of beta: 5386.94 AA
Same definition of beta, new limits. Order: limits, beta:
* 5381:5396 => 5386.94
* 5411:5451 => 5426.78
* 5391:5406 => 5391.91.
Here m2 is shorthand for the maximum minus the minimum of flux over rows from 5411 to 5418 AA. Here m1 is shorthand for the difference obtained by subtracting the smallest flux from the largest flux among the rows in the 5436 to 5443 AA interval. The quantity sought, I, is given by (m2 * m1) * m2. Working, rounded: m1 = 0.60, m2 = 0.6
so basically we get 0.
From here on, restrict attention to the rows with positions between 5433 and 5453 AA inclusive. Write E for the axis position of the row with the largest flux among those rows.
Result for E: 5441.80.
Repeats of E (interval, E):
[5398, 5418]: 5414.30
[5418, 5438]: 5426.78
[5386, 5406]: 5386.94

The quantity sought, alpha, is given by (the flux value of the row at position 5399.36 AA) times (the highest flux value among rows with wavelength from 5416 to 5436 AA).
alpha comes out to 558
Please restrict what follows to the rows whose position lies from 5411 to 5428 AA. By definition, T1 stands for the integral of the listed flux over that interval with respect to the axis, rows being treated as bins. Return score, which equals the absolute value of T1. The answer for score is 391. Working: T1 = 391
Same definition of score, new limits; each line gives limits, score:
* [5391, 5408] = 371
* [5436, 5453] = 385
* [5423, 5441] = 408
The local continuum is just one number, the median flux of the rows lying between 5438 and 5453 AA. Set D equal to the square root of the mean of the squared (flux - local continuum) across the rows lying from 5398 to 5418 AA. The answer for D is 1.4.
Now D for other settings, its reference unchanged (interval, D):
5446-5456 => 1.9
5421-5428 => 1.6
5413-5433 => 1.3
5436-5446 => 0.4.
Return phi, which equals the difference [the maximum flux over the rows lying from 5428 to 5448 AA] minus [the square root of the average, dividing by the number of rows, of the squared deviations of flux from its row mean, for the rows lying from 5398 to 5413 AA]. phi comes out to 23.0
